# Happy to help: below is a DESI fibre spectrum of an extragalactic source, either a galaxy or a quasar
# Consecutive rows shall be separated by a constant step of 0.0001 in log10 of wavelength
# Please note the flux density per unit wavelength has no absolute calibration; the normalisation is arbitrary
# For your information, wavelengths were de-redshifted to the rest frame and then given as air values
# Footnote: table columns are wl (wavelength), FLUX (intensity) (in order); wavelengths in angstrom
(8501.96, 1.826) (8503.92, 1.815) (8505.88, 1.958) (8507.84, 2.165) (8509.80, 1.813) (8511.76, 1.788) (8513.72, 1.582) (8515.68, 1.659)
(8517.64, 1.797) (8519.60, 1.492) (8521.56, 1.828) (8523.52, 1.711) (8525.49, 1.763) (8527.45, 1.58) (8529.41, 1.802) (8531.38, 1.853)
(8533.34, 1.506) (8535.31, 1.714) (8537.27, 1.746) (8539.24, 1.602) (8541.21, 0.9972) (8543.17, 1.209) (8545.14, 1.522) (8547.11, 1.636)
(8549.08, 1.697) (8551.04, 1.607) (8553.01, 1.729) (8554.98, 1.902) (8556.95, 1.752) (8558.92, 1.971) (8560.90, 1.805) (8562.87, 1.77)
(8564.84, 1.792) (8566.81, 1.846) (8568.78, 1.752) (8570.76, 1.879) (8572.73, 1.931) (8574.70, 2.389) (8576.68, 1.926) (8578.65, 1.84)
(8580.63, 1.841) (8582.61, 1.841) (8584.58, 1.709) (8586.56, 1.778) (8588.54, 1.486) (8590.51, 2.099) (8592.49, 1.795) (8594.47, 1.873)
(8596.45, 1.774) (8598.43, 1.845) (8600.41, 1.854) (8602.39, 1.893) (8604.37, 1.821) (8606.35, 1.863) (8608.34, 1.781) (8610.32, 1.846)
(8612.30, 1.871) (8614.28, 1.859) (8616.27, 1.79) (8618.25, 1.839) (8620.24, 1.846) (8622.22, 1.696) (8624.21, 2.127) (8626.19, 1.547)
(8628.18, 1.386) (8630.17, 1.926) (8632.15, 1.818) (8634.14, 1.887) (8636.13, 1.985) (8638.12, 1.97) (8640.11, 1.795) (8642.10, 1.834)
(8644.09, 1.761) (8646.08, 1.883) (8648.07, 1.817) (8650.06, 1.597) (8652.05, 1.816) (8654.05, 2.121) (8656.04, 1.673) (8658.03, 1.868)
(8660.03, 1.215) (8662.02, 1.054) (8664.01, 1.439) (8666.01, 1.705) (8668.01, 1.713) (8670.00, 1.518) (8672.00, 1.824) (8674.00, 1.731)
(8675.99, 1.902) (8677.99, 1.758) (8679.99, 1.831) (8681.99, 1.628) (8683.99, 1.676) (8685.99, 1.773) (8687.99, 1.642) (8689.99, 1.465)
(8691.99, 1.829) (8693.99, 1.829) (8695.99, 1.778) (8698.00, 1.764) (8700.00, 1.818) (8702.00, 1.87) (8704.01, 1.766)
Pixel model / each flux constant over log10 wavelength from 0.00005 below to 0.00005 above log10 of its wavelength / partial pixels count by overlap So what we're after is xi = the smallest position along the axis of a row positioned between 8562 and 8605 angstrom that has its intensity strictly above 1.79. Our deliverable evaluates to 8564.84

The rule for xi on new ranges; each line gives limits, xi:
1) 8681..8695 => 8691.99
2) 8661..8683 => 8672.00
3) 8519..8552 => 8521.56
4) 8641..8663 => 8642.10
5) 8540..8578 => 8554.98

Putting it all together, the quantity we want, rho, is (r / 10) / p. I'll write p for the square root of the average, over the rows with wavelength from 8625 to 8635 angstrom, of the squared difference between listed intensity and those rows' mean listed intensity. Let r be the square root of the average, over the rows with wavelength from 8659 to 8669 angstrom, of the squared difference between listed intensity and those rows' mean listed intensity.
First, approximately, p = 0.21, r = 0.262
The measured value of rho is 0.12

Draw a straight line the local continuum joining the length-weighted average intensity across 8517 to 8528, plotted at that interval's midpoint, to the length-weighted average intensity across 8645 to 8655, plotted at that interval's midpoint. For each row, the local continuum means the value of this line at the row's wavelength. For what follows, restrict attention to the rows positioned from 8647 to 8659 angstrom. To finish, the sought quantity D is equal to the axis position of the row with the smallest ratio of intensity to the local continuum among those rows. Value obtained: 8650.06 angstrom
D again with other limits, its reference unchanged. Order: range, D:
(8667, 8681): 8670.00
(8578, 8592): 8588.54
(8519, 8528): 8519.60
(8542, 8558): 8543.17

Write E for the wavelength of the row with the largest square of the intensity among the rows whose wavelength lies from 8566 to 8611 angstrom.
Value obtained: 8574.70 angstrom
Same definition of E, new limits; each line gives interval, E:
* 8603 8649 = 8624.21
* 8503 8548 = 8507.84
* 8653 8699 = 8654.05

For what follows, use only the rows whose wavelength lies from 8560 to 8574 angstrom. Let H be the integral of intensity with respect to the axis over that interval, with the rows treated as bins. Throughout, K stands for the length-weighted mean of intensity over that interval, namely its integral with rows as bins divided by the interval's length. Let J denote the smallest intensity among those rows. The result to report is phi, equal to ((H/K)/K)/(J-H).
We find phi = -0.32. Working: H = 25.7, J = 1.752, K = 1.838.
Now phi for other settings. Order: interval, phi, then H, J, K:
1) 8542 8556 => -0.41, 22.5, 1.209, 1.607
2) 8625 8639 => -0.33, 25.1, 1.386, 1.792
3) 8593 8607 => -0.32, 25.8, 1.774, 1.844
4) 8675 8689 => -0.35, 24.4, 1.628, 1.743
